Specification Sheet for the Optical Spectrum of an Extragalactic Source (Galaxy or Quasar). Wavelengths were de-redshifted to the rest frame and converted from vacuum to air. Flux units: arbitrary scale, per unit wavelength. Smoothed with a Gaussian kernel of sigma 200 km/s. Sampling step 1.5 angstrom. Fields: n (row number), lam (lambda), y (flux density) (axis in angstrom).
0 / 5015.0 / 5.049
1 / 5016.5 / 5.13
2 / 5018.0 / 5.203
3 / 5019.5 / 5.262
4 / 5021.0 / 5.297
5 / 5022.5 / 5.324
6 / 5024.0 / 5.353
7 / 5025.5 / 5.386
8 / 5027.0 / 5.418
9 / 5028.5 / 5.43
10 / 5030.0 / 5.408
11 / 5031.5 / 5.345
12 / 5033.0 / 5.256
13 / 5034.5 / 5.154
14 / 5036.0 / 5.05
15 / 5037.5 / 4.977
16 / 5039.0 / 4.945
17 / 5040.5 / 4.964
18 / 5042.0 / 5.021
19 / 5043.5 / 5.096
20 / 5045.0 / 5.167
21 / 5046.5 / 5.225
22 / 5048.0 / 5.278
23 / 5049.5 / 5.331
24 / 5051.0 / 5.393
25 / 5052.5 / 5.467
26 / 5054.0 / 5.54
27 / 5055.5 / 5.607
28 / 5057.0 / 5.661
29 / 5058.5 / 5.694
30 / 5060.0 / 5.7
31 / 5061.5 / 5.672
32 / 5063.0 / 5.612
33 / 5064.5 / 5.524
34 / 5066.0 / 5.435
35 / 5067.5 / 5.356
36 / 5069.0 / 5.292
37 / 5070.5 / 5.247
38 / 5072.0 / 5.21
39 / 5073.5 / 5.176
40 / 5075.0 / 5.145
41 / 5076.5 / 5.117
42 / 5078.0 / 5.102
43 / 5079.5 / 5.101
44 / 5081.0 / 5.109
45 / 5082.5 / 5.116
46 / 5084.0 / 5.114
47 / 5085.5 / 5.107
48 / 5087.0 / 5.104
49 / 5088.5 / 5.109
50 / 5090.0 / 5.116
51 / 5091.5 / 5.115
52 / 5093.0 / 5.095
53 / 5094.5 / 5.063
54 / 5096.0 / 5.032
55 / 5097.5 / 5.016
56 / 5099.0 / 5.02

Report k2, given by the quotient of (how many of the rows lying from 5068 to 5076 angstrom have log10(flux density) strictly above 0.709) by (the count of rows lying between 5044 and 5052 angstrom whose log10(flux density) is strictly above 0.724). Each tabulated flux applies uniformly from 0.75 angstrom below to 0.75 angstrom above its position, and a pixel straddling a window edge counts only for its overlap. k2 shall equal 2.5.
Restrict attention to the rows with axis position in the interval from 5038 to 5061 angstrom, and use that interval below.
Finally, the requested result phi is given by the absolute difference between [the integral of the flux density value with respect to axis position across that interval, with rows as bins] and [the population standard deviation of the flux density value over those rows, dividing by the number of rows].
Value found 123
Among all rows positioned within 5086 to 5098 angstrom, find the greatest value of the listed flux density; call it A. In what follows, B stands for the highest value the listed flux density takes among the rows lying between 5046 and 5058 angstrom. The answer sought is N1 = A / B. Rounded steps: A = 5.116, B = 5.661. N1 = 0.90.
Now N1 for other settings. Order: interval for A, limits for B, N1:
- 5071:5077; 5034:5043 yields 1.01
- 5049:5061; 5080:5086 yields 1.11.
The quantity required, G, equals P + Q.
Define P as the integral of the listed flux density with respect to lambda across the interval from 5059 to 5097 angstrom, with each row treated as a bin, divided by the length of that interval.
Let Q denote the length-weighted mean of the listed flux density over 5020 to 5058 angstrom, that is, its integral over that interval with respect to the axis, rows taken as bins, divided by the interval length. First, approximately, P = 5.23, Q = 5.29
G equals 10.52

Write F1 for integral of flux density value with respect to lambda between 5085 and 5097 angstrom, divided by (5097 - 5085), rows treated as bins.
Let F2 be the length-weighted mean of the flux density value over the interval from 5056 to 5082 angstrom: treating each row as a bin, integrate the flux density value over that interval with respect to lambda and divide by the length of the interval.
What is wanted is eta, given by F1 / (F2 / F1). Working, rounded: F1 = 5.09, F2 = 5.36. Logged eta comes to 4.8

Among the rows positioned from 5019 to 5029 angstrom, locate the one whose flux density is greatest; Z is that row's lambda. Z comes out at 5028.5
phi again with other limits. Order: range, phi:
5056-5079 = 124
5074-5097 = 117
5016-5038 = 116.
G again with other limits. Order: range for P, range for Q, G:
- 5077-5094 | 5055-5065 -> 10.75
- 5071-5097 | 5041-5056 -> 10.42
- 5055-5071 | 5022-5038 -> 10.82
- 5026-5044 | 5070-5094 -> 10.30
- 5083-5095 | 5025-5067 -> 10.45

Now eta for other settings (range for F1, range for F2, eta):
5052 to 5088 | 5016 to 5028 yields 5.4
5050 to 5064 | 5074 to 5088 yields 6.1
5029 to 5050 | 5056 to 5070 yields 4.8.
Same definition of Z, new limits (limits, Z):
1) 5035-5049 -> 5048.0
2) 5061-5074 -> 5061.5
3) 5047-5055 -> 5054.0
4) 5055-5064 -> 5060.0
